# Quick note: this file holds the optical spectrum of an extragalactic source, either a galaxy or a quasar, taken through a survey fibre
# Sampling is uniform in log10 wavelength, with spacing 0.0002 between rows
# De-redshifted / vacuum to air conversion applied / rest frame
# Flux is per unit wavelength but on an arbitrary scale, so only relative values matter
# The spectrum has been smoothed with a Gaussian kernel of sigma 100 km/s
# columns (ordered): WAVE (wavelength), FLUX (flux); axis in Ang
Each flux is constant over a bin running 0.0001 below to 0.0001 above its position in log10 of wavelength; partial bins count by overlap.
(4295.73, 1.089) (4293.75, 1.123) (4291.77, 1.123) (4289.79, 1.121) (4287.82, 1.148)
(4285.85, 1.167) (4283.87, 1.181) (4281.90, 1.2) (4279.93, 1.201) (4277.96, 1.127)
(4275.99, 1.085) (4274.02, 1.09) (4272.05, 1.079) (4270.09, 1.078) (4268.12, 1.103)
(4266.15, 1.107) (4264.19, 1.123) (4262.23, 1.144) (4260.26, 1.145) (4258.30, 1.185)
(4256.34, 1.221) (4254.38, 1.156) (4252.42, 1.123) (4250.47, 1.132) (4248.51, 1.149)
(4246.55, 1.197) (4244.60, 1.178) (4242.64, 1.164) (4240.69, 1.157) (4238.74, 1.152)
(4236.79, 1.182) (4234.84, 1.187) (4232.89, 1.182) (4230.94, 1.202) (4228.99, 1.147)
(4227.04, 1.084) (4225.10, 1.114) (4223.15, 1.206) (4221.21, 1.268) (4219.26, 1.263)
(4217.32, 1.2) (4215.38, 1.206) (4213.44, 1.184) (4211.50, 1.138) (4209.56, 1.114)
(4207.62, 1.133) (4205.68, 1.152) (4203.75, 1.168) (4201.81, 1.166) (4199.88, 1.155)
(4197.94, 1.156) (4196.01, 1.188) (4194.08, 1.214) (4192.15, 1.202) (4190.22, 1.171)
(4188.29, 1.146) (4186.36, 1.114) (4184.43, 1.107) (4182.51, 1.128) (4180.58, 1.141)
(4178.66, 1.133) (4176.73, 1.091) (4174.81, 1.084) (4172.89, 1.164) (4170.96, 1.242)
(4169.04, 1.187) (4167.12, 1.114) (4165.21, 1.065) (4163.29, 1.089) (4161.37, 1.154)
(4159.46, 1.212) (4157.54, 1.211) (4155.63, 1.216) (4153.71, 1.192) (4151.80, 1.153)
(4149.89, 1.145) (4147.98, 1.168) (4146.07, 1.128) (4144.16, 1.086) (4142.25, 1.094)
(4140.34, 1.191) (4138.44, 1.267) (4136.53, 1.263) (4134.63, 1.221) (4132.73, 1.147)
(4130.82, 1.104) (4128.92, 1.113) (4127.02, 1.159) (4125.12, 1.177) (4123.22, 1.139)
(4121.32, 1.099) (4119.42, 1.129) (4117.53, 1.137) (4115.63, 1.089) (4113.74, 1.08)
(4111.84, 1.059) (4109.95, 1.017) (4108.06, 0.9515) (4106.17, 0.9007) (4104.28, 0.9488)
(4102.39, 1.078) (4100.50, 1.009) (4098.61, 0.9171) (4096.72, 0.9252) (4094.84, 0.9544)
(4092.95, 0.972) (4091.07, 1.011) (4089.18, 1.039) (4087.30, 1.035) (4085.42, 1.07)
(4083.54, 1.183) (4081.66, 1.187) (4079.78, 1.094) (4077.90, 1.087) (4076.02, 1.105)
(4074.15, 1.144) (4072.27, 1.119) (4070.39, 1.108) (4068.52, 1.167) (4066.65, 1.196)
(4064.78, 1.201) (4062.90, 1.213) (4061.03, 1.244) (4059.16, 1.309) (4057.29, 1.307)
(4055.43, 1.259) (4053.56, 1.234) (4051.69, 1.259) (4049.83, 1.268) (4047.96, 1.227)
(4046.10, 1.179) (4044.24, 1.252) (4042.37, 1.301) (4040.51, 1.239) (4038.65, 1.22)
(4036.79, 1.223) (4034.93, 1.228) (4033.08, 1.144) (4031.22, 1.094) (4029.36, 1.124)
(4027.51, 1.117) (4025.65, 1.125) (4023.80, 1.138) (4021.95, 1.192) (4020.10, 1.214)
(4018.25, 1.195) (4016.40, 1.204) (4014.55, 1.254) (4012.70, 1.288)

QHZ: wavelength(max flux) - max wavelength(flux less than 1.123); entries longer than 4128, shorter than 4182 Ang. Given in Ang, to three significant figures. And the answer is -38.3 Ang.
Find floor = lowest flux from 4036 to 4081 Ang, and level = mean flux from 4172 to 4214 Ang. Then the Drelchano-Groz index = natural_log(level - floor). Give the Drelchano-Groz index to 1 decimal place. -2.8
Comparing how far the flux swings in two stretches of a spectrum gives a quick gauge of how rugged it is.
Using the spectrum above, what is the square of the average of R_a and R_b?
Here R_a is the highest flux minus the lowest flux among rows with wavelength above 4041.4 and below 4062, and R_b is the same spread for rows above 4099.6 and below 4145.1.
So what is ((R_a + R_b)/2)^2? 0.062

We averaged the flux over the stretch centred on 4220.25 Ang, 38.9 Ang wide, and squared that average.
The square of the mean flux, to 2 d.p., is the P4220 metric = 1.37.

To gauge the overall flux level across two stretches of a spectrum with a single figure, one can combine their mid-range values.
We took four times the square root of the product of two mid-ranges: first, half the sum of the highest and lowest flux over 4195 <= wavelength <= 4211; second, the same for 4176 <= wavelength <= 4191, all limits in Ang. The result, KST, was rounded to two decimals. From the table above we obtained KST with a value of 4.56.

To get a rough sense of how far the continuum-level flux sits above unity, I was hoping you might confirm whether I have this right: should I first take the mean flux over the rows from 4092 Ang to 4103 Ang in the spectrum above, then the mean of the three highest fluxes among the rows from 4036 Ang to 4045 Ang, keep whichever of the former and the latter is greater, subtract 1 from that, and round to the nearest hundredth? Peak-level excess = 0.26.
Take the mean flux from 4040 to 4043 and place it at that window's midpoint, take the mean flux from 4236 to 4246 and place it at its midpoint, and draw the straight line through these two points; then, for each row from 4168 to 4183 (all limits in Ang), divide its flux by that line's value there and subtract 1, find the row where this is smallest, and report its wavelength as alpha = 4174.81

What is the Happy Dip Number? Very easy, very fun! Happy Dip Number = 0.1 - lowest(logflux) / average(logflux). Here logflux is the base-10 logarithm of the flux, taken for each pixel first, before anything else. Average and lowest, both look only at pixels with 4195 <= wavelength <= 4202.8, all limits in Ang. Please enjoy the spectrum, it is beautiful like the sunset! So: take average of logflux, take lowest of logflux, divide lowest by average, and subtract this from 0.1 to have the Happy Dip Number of -0.84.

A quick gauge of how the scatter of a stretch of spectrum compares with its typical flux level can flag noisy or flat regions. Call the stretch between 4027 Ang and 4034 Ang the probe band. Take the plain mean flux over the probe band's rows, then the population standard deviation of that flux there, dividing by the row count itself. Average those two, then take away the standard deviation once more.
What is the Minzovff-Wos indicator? 0.551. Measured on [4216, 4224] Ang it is 0.601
